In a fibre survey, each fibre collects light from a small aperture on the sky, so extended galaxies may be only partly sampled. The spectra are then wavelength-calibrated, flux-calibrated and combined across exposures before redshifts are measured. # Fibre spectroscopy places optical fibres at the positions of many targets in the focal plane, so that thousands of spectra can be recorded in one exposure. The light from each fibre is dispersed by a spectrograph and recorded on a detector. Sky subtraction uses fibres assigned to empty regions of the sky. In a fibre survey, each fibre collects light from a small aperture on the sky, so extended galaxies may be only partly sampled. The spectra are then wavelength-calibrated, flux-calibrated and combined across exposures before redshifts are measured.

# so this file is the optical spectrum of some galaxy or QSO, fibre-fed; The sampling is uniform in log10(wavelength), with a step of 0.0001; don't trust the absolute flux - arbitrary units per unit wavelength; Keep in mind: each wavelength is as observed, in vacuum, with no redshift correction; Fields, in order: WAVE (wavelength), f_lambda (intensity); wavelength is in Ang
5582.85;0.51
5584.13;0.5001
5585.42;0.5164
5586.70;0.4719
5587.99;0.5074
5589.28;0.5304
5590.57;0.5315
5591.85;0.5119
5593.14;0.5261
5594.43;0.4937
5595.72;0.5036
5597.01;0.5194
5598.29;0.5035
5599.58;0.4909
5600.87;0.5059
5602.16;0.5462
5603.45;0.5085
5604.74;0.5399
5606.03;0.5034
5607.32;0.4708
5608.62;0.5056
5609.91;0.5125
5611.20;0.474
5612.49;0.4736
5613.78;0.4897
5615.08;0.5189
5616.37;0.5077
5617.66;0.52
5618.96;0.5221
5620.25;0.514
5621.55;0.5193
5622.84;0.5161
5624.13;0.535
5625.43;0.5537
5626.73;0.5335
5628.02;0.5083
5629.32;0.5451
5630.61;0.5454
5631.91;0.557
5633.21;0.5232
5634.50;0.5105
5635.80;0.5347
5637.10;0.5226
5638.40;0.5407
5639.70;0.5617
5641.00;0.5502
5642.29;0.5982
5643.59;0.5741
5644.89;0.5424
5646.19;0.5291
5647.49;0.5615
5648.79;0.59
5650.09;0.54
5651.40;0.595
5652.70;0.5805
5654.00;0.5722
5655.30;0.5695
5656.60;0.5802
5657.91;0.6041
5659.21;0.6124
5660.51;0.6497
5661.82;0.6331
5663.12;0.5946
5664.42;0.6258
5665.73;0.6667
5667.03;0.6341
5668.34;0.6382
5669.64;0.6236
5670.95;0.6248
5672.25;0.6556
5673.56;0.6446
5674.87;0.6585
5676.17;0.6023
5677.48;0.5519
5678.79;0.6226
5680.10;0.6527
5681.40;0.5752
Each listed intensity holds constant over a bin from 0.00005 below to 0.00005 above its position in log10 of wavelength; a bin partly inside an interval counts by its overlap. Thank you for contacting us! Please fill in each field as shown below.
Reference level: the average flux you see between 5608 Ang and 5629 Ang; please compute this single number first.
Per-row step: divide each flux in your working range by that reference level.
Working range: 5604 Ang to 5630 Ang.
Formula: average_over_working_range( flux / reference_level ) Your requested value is 1.00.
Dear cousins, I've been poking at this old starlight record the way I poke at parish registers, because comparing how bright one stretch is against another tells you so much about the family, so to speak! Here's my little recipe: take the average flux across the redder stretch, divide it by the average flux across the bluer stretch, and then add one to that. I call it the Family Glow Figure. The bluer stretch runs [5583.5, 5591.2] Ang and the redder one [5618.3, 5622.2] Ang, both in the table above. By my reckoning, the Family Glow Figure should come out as 2.017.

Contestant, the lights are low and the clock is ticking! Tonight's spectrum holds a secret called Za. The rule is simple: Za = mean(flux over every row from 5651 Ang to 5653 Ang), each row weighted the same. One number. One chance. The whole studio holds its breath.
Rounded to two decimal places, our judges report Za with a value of 0.59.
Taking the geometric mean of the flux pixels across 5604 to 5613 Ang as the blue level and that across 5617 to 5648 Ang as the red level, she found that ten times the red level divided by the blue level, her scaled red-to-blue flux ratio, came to 10.83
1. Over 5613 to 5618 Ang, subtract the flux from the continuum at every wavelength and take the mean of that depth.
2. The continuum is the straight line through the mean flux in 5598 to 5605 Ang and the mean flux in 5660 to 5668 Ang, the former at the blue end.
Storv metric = 0.034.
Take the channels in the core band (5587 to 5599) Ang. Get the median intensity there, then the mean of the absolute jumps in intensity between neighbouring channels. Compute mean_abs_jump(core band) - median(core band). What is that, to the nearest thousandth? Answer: -0.495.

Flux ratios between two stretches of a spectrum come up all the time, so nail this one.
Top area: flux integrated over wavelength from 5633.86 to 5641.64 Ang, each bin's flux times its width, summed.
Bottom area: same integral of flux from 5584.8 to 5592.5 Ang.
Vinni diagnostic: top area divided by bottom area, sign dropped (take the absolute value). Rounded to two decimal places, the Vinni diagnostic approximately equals 1.06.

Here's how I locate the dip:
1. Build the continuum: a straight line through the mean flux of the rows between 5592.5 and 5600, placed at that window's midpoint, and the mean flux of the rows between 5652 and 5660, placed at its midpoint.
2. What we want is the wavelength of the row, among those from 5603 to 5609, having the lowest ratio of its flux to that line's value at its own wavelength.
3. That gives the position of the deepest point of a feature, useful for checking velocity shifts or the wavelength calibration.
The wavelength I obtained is 5607.32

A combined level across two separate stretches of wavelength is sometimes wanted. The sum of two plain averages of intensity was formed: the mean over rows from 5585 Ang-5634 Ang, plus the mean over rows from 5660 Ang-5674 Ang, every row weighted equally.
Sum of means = 1.15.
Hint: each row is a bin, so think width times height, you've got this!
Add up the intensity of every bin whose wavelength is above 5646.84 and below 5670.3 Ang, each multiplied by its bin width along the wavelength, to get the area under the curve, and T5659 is 14.2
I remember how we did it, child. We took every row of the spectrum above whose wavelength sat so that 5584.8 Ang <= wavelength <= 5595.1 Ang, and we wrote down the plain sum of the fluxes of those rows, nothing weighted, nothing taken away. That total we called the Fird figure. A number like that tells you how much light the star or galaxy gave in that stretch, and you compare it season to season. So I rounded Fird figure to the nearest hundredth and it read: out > 4.09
